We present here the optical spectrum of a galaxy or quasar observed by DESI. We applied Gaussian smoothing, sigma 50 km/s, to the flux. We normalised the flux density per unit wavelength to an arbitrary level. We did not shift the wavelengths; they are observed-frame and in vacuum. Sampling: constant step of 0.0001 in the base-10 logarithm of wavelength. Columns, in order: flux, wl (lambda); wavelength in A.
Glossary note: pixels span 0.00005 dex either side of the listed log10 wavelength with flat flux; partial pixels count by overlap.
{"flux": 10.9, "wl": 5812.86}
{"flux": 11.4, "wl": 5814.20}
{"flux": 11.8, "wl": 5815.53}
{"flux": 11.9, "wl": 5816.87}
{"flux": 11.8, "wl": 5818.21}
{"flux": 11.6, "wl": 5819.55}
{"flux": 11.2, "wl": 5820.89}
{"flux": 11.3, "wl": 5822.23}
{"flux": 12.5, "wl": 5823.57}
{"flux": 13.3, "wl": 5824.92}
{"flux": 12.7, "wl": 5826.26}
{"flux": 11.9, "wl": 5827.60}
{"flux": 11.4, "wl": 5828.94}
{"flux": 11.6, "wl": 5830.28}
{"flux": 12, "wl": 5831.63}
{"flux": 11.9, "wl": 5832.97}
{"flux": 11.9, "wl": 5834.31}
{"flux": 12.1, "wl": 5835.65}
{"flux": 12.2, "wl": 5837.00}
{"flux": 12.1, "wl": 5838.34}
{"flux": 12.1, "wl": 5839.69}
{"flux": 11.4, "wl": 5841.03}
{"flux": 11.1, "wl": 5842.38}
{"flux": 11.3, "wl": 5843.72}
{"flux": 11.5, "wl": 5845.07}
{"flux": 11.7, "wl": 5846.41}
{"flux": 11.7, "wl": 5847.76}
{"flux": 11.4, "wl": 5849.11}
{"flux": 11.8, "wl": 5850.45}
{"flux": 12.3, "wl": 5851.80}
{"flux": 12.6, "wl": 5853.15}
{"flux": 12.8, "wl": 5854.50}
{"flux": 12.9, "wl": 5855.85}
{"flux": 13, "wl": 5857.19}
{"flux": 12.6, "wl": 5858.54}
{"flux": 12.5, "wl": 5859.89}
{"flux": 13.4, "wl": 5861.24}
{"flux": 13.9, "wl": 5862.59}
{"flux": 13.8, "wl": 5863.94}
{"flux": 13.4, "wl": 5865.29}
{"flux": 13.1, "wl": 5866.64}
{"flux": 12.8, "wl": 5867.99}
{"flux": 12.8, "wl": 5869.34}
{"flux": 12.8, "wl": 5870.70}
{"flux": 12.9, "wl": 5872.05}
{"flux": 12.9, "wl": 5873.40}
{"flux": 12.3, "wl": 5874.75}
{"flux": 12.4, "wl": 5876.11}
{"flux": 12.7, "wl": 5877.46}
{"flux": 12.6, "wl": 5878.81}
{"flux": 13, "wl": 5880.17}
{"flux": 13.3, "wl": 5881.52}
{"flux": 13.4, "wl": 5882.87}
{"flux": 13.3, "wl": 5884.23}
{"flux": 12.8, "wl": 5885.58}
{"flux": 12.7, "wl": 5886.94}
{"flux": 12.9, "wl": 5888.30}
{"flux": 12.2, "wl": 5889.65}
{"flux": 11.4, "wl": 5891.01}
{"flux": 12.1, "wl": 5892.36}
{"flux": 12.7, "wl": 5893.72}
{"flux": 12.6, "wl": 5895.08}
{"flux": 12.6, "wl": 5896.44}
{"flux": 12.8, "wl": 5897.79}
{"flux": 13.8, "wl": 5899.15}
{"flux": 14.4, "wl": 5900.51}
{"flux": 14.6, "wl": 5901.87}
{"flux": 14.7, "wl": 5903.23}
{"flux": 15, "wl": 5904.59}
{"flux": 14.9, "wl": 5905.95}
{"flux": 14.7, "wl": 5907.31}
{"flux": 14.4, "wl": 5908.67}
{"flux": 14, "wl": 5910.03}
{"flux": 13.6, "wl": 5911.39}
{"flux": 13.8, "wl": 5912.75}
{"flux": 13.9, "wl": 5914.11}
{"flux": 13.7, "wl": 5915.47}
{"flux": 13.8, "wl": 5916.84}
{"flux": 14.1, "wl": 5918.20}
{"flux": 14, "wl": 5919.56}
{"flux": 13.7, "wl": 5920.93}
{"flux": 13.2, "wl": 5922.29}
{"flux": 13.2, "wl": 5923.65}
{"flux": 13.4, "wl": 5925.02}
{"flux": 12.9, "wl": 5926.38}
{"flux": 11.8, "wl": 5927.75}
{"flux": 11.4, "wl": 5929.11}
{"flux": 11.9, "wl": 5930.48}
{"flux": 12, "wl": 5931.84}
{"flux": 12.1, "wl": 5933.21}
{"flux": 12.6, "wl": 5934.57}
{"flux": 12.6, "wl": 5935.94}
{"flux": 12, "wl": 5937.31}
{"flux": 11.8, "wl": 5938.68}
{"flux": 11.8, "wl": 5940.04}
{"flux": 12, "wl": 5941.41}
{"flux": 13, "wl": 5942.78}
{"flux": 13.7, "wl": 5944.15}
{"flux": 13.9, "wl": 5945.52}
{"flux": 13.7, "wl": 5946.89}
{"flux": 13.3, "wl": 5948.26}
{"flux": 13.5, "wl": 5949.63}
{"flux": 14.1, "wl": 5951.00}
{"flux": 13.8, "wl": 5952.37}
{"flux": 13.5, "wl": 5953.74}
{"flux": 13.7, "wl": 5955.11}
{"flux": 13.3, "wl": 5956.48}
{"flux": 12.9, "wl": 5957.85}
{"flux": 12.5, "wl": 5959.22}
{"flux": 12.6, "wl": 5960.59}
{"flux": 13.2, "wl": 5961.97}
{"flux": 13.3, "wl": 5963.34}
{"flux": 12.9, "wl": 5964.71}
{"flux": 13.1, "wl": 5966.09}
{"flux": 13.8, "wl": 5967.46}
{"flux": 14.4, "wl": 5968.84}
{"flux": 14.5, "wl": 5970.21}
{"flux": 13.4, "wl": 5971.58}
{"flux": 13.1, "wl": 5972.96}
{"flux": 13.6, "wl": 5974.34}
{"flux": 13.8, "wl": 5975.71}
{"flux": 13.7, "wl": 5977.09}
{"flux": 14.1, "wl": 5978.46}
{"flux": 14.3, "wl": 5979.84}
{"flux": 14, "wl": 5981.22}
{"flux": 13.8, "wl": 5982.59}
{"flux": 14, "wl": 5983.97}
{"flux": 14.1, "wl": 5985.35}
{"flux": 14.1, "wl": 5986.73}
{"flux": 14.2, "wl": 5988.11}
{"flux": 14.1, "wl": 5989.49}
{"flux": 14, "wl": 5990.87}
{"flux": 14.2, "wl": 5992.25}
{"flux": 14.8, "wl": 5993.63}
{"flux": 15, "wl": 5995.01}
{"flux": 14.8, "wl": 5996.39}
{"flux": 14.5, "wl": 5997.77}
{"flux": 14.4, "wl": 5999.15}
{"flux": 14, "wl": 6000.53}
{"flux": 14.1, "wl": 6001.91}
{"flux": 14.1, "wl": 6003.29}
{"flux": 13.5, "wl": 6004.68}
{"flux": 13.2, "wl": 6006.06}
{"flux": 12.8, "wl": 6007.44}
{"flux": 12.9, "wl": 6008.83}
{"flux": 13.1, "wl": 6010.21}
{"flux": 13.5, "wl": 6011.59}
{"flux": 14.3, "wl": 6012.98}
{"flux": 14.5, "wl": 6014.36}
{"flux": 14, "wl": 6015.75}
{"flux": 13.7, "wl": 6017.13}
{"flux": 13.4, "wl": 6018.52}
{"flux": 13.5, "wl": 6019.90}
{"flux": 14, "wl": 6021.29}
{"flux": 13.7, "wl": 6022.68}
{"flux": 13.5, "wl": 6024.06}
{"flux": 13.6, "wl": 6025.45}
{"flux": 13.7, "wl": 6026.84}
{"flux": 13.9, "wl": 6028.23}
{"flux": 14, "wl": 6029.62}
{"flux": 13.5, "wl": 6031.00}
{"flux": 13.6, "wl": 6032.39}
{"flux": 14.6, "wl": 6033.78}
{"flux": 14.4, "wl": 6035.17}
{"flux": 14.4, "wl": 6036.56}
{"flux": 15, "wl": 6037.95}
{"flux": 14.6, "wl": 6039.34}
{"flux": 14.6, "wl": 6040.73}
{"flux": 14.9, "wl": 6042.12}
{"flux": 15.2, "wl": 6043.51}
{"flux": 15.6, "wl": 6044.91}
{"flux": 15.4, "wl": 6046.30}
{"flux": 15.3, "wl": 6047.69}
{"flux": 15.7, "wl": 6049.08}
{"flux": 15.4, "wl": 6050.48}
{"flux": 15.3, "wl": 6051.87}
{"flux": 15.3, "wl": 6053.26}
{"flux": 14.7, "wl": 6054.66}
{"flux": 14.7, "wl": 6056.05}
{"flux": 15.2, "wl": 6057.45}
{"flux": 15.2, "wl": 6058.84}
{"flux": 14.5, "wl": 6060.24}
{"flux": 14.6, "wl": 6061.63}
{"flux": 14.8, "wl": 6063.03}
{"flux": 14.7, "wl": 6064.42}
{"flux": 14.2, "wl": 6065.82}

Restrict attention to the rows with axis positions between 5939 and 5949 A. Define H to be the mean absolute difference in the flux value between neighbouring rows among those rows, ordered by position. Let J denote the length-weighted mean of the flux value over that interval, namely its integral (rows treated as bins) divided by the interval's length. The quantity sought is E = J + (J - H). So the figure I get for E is 26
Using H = 0.45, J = 13.0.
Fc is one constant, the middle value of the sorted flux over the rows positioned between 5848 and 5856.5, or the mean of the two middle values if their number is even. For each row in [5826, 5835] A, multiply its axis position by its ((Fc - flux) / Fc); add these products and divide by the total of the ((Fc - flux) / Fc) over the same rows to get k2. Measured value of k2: 5830.9 A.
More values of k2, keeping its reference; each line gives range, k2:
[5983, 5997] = 5990.8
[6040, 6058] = 6049.1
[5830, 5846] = 5839.0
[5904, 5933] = 5911.2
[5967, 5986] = 5976.6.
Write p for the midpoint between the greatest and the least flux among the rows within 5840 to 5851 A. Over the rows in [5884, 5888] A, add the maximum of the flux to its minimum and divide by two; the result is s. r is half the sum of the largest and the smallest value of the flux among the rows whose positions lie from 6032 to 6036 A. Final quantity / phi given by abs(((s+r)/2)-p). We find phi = 2.10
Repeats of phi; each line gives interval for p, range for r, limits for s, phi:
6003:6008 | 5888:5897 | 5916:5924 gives 0.55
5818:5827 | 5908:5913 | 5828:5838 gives 0.65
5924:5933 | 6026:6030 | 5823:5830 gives 0.70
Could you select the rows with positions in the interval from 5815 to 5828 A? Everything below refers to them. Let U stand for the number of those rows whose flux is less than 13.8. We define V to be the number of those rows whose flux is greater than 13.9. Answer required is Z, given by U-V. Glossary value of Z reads 10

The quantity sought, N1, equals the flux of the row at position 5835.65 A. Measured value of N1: 12.1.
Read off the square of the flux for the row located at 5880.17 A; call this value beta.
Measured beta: 169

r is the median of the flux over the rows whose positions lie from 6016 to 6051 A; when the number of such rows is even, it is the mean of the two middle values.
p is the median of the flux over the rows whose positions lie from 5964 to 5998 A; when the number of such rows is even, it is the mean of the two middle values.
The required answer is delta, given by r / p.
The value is 1.02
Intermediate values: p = 14.1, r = 14.4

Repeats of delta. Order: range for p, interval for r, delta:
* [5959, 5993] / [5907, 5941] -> 0.96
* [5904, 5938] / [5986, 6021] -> 1.04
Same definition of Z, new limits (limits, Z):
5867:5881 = 10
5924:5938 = 10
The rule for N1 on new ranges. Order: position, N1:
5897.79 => 12.8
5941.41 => 12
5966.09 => 13.1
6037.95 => 15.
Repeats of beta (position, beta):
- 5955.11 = 188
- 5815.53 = 139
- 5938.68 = 139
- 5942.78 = 169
